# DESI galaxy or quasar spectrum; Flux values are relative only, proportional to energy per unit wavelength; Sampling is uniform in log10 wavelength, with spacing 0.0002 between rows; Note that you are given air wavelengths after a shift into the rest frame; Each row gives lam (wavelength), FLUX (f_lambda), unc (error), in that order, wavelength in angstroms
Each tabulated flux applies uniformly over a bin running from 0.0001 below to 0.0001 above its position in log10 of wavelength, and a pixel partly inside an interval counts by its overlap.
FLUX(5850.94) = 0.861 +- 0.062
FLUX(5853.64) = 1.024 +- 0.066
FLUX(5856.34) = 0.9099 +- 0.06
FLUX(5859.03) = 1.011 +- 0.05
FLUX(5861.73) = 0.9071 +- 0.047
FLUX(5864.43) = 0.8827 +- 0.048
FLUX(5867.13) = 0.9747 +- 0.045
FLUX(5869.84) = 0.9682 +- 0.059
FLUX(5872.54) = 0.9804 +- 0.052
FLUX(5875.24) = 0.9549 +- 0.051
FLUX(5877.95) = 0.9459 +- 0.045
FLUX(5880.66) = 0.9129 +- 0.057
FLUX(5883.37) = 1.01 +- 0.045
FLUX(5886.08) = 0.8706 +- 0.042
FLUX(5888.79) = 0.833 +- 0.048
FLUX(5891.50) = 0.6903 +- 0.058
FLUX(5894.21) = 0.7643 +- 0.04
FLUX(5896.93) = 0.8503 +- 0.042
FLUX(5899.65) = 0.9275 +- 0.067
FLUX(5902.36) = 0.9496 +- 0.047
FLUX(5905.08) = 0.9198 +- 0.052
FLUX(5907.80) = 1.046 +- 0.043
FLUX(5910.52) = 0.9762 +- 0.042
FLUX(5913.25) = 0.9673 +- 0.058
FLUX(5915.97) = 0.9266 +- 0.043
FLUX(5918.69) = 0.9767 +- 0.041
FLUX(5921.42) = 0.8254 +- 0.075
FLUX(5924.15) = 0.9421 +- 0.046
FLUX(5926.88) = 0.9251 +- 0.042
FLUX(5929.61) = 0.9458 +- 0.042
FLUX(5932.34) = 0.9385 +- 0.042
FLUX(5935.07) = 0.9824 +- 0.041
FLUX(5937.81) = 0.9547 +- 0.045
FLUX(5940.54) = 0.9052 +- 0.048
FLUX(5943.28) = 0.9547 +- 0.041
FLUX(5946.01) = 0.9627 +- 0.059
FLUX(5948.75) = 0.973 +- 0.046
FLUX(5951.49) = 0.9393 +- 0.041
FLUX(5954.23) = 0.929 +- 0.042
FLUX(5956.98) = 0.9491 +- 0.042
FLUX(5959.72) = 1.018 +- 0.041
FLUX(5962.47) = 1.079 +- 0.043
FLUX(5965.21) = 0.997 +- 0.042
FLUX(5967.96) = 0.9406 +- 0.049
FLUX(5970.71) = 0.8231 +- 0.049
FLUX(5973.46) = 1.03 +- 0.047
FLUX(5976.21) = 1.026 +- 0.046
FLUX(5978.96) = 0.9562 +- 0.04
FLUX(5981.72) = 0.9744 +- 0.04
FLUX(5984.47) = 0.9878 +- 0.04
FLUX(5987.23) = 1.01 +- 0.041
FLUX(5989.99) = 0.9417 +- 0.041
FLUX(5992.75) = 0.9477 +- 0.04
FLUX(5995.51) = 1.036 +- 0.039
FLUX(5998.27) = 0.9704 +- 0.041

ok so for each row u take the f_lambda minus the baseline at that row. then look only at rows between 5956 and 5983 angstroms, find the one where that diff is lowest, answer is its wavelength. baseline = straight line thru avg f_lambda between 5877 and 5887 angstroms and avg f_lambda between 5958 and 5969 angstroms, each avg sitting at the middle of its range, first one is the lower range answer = 5970.71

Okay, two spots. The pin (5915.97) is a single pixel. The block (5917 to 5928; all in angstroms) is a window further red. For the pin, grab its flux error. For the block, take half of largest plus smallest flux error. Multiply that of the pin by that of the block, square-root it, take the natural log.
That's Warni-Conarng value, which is -3.00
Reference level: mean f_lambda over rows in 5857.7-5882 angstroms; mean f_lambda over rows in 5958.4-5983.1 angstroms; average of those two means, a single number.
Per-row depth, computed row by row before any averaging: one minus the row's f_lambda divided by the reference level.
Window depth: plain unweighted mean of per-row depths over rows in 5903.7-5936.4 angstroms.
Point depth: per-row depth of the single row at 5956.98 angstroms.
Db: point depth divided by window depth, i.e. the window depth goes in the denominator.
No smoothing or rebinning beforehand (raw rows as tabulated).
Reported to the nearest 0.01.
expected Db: 0.92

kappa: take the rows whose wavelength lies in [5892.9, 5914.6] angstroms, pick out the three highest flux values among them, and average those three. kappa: 1.00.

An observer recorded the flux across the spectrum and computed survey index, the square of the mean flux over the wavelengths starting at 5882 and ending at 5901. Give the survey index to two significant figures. 0.72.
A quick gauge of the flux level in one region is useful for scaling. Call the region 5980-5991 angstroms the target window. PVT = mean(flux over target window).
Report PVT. 0.98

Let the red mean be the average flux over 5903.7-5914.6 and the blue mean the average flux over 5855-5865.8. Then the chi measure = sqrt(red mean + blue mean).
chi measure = 1.380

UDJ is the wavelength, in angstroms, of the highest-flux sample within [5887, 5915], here 5907.80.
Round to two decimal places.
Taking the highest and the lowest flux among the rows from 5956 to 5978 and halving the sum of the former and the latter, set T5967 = 0.95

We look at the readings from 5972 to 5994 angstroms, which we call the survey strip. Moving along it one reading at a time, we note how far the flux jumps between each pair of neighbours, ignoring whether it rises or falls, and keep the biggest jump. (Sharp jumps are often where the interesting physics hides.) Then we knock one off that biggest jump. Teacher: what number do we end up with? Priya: -0.93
